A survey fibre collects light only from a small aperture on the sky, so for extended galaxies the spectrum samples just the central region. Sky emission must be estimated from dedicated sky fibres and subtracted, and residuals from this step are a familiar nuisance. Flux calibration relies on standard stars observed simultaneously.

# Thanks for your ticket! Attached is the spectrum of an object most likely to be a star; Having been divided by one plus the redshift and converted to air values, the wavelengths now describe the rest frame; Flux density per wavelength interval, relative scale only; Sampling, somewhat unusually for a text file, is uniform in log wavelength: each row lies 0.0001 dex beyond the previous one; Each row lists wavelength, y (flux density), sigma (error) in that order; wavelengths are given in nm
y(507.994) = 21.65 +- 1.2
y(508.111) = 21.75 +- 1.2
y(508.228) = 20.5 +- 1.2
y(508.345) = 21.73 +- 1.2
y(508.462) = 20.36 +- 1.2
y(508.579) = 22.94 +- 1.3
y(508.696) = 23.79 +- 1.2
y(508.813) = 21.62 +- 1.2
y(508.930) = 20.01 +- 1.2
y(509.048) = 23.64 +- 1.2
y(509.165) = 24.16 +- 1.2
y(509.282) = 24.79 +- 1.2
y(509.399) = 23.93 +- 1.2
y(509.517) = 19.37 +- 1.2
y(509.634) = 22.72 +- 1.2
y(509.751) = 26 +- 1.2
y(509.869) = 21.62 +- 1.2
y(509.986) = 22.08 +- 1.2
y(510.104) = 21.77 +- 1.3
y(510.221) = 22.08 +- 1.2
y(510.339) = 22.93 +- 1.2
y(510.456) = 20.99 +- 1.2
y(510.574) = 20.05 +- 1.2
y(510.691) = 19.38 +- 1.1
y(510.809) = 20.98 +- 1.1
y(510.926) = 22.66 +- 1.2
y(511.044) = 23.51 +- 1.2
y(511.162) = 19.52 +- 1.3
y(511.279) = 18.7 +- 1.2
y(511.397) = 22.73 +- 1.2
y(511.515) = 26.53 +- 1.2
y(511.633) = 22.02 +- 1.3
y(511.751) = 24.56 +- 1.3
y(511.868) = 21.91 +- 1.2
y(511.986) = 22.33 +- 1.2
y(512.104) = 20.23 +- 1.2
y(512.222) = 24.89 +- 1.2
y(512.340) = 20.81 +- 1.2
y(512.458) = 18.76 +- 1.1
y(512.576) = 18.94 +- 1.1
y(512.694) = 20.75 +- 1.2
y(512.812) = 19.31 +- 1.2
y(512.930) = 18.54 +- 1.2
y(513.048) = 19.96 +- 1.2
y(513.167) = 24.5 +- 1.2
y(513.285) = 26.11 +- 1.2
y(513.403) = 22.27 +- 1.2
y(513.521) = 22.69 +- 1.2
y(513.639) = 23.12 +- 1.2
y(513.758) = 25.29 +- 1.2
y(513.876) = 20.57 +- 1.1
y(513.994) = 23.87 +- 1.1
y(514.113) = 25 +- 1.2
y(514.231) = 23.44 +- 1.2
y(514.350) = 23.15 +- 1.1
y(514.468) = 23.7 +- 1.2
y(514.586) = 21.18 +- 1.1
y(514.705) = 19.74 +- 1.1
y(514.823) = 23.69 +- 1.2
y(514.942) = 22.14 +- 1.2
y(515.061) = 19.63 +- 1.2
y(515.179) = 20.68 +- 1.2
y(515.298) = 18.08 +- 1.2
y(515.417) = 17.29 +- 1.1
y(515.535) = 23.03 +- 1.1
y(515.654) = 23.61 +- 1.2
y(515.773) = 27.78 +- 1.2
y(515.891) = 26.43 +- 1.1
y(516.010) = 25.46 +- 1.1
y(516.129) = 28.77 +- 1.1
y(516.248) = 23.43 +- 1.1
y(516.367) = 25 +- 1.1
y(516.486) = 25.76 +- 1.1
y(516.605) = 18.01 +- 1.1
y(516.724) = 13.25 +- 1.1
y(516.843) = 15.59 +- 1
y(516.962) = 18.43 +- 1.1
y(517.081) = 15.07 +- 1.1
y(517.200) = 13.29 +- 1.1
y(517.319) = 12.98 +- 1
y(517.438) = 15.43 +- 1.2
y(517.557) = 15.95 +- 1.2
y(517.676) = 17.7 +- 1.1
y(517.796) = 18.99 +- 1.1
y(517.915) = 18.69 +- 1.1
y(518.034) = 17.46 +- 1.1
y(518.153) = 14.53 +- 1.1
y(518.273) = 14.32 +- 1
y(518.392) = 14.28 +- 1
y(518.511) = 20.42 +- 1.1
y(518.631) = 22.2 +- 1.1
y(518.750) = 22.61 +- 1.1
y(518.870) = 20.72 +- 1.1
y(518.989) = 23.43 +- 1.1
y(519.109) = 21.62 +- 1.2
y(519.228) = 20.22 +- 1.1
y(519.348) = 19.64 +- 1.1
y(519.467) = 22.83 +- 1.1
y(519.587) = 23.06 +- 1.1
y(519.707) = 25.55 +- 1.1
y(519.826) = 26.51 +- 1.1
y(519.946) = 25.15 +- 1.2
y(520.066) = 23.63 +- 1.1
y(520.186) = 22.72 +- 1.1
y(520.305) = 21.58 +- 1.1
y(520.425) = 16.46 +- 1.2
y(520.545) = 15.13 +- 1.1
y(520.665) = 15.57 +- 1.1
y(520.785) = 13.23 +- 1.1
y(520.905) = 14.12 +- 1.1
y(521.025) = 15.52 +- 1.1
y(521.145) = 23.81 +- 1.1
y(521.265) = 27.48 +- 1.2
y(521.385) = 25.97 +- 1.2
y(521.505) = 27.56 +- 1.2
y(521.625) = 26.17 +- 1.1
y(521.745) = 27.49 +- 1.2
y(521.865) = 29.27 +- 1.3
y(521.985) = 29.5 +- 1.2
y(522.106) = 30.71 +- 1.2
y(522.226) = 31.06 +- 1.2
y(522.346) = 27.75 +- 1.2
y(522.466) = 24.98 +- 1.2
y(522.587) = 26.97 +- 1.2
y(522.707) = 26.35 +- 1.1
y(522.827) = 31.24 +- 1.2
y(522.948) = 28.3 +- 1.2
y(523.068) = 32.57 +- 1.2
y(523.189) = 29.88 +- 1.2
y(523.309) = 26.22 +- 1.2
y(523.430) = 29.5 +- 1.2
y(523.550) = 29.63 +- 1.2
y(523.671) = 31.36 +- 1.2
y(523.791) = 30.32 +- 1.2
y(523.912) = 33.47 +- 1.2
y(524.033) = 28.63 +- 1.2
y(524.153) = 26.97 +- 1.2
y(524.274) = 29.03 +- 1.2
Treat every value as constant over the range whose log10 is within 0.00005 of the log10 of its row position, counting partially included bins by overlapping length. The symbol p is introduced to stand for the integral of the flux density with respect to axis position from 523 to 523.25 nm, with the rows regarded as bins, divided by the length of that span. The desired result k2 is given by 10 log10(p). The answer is 14.9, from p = 31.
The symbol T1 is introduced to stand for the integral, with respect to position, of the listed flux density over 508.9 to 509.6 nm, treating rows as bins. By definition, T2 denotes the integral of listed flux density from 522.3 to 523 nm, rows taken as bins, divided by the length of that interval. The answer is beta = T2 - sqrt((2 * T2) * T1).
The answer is -2.1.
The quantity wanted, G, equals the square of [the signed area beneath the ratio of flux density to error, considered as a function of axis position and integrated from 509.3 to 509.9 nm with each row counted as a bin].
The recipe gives 131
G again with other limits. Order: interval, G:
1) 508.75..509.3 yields 108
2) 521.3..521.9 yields 187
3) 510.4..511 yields 117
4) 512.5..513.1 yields 99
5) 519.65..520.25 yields 176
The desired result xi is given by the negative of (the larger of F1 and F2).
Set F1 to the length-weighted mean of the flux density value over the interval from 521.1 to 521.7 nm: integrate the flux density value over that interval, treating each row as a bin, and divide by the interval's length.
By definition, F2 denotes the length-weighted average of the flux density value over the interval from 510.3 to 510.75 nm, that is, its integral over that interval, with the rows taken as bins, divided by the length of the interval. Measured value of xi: -26.3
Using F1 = 26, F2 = 20.8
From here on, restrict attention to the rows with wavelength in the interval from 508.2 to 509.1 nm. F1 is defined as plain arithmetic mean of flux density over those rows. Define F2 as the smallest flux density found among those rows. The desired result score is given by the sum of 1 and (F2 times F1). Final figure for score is 438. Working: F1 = 22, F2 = 20.01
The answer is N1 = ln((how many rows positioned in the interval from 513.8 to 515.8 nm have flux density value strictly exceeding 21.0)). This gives 2.40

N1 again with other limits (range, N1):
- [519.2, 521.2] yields 2.20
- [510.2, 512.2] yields 2.30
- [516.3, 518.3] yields 0.69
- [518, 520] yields 2.20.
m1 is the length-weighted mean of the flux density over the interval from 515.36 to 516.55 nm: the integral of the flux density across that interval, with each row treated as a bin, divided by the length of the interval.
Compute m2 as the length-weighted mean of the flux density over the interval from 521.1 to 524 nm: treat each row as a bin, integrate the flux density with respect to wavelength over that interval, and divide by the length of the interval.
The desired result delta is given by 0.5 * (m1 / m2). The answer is 0.43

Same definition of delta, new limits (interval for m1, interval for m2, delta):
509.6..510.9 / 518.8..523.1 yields 0.46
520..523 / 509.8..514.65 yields 0.55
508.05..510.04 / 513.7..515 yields 0.49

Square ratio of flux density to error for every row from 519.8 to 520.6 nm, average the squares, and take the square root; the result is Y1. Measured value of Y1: 19.5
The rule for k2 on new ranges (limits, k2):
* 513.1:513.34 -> 14.0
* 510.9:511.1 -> 13.6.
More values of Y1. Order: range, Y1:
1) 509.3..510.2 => 18.6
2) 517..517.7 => 13.6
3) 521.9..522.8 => 23.8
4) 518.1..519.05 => 17.9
